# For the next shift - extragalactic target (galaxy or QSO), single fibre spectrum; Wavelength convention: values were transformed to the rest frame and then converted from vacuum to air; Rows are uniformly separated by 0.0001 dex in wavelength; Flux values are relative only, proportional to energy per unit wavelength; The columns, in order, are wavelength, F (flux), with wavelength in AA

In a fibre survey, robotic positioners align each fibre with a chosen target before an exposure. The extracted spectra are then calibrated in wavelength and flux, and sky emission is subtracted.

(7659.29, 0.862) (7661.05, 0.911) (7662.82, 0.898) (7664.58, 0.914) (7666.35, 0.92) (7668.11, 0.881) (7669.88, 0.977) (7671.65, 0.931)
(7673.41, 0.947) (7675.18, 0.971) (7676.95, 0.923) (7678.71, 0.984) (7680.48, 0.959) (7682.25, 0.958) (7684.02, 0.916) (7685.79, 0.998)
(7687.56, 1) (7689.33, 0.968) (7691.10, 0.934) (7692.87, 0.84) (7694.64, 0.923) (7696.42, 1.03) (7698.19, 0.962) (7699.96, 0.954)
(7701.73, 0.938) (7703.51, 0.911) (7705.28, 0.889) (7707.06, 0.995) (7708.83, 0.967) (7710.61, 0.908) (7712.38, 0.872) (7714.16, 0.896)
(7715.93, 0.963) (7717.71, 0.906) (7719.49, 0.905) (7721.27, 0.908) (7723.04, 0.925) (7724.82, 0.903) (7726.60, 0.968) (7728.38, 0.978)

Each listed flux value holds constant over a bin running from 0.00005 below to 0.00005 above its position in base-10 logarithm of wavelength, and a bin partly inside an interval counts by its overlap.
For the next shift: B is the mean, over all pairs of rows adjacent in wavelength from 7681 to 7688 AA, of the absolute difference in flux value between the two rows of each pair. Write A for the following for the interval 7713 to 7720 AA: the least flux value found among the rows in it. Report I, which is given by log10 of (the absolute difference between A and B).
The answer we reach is -0.069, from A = 0.896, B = 0.04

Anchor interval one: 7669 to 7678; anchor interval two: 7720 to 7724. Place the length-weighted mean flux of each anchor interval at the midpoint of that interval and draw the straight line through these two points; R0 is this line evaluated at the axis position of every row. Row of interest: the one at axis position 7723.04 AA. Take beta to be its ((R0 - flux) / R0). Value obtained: -0.010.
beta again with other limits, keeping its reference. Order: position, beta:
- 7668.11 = 0.077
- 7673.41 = 0.004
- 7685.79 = -0.059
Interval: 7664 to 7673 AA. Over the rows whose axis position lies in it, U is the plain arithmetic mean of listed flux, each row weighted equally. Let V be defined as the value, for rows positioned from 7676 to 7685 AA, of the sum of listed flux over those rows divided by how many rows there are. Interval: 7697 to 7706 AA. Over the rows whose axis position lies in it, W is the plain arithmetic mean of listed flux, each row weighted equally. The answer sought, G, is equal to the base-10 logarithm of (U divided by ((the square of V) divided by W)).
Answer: -0.019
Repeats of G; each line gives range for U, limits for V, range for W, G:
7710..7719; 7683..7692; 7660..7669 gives -0.052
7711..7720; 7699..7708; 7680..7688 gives -0.001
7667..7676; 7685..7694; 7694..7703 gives 0.003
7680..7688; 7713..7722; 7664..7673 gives 0.028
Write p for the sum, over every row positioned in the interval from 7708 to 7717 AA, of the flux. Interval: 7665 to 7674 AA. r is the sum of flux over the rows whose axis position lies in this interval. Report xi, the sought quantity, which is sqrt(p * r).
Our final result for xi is 4.63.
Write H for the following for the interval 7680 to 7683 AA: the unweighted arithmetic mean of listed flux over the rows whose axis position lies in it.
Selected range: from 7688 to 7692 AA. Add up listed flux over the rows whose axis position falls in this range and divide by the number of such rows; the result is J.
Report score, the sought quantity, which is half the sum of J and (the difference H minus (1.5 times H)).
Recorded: 0.236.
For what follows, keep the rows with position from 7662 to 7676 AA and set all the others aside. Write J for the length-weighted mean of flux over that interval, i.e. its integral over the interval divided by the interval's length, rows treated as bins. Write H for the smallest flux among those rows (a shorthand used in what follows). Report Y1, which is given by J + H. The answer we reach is 1.81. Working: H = 0.881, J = 0.93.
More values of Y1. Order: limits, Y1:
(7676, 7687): 1.87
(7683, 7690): 1.89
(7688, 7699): 1.78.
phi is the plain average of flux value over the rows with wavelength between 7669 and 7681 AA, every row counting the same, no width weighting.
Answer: 0.96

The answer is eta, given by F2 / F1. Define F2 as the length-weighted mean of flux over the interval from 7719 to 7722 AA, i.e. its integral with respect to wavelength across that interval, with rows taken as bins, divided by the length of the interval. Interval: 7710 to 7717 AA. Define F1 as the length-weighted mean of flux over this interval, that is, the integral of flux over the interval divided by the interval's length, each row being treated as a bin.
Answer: 1.00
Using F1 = 0.91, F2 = 0.906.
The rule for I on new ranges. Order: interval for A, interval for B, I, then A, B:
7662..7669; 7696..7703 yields -0.070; 0.881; 0.03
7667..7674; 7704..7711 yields -0.088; 0.881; 0.06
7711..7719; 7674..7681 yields -0.082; 0.872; 0.04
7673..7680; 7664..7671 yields -0.057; 0.923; 0.05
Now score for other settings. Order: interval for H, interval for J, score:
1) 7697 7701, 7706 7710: 0.251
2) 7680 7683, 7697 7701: 0.239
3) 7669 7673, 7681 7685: 0.230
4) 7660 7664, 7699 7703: 0.247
